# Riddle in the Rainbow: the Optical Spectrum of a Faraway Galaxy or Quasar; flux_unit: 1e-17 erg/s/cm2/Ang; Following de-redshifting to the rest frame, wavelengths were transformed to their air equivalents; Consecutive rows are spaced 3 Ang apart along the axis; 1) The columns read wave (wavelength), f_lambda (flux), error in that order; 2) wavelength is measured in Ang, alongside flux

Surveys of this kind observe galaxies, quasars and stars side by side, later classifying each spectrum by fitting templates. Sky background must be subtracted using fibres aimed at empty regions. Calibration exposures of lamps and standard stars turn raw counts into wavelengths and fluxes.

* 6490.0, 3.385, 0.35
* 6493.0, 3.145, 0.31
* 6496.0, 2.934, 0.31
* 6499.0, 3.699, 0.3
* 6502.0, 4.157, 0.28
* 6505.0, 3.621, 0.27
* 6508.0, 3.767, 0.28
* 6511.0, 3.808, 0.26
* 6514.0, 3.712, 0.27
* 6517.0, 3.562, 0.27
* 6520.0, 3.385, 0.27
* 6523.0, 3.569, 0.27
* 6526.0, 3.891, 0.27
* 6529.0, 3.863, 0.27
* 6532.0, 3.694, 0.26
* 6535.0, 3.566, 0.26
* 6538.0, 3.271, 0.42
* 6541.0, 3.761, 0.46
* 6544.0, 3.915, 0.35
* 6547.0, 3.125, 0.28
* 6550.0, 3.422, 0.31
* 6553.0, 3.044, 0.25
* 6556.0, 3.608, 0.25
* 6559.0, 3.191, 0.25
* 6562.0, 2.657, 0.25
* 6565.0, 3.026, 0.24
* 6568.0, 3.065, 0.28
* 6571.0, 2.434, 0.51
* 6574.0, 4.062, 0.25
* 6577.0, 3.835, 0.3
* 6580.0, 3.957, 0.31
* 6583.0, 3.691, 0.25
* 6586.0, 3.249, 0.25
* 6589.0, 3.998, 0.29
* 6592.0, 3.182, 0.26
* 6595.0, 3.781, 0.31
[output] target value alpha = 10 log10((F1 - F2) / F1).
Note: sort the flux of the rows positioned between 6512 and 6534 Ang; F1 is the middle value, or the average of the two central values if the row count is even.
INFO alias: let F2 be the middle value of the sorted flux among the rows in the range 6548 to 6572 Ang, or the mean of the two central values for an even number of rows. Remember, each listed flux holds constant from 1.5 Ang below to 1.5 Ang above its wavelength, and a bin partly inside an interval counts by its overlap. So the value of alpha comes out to -8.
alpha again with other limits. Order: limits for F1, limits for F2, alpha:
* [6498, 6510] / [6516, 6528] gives -13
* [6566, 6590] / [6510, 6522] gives -15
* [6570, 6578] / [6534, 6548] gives -12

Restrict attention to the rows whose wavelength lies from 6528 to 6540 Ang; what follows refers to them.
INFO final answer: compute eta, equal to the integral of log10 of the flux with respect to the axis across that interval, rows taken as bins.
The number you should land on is 6.66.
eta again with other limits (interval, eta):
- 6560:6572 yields 5.39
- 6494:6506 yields 6.61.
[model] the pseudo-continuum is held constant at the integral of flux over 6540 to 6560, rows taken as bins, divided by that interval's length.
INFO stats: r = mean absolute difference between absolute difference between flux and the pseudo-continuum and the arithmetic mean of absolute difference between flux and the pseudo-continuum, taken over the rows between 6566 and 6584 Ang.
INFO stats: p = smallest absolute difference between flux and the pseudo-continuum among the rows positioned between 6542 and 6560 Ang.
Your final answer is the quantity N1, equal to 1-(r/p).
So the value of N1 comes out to -12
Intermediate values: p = 0.01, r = 0.190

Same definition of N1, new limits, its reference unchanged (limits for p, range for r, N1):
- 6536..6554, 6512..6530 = -9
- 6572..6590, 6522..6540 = 0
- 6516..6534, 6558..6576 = -4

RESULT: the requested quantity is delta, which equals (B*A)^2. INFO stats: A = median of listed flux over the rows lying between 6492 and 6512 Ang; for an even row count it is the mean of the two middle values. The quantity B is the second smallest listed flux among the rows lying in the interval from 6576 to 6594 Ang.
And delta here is 144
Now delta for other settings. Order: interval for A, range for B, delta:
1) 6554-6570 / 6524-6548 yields 101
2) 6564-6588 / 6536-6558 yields 118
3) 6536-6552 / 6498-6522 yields 149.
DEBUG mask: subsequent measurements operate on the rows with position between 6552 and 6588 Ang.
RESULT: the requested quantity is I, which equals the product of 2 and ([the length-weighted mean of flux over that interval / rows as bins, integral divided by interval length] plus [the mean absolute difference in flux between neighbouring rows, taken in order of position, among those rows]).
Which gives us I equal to 7.62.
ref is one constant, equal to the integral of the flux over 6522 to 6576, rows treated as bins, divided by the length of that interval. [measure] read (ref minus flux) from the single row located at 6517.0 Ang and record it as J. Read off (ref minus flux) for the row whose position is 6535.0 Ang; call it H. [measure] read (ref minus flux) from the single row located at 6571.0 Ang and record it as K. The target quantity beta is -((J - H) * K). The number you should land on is 0.00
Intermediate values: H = -0.17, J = -0.16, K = 1.0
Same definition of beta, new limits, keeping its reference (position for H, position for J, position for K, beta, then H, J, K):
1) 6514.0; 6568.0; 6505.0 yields 0.14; -0.31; 0.34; -0.2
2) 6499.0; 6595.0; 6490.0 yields 0.00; -0.30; -0.38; 0.0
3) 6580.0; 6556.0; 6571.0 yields -0.34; -0.56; -0.21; 1.0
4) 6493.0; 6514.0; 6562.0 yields 0.42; 0.26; -0.31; 0.7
